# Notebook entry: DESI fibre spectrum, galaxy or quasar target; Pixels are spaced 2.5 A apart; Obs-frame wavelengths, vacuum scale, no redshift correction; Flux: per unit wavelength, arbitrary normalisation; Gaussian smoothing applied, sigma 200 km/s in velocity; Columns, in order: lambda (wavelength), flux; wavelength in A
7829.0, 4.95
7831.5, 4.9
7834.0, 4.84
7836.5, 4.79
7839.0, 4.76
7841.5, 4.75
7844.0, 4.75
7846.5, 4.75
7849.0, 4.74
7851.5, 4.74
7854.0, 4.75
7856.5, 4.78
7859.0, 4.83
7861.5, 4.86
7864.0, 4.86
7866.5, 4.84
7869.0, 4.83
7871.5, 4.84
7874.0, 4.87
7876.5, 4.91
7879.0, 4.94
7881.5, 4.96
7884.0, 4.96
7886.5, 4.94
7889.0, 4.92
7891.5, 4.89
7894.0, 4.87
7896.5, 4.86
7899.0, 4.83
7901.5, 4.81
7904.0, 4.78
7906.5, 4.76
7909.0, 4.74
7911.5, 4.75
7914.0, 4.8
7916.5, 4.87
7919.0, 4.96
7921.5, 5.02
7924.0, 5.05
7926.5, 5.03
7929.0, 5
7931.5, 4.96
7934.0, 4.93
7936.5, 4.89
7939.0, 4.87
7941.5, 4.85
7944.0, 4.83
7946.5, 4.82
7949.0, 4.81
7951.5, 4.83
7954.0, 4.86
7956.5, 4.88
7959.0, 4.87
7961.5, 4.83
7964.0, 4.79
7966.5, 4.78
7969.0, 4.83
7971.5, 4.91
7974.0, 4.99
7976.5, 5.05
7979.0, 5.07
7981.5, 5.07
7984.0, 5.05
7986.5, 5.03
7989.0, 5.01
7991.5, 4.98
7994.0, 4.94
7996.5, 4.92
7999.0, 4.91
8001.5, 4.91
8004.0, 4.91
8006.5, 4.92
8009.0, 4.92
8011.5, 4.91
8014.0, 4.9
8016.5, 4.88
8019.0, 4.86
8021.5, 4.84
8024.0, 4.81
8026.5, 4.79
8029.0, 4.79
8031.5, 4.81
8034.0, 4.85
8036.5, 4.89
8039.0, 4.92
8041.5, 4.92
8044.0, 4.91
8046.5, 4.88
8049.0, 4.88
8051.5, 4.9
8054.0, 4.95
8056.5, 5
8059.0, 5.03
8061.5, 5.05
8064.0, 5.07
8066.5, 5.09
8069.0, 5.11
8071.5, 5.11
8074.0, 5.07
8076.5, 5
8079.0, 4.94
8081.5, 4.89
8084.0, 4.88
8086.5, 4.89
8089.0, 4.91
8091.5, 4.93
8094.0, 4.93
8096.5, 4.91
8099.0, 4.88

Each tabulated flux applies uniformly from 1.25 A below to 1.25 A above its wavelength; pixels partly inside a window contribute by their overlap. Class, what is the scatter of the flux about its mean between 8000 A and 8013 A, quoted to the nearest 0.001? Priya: 0.005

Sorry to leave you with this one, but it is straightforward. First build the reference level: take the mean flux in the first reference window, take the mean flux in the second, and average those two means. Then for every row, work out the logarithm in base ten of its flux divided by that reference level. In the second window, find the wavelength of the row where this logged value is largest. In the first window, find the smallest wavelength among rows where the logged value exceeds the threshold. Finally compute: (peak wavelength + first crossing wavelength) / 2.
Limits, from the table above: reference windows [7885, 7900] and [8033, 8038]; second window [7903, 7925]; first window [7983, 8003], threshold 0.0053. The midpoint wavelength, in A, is 7954.0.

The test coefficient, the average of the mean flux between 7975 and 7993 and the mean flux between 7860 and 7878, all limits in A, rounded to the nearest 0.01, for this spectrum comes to 4.95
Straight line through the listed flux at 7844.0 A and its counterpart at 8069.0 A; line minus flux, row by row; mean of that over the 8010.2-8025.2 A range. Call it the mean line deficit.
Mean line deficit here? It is 0.16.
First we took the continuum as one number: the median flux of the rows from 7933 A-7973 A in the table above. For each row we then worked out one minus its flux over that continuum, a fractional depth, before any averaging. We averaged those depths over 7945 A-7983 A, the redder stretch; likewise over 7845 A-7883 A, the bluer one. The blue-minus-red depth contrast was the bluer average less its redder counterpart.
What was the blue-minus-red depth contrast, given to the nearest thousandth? 0.012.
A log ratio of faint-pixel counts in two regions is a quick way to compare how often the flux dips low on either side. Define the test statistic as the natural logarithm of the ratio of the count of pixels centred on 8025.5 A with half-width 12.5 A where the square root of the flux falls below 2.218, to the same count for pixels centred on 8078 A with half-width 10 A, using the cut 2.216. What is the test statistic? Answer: 1.2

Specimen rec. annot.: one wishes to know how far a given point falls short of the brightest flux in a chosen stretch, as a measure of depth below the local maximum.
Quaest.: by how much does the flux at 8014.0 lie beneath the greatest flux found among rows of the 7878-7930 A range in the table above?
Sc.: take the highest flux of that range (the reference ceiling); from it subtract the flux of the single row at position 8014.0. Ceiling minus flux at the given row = 0.150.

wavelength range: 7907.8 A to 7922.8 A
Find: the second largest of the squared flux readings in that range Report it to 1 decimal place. 24.6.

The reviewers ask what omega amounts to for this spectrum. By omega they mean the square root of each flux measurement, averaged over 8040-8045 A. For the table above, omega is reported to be 2.22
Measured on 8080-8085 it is 2.21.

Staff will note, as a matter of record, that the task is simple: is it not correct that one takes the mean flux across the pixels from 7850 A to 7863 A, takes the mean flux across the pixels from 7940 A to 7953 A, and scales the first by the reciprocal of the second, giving 0.99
